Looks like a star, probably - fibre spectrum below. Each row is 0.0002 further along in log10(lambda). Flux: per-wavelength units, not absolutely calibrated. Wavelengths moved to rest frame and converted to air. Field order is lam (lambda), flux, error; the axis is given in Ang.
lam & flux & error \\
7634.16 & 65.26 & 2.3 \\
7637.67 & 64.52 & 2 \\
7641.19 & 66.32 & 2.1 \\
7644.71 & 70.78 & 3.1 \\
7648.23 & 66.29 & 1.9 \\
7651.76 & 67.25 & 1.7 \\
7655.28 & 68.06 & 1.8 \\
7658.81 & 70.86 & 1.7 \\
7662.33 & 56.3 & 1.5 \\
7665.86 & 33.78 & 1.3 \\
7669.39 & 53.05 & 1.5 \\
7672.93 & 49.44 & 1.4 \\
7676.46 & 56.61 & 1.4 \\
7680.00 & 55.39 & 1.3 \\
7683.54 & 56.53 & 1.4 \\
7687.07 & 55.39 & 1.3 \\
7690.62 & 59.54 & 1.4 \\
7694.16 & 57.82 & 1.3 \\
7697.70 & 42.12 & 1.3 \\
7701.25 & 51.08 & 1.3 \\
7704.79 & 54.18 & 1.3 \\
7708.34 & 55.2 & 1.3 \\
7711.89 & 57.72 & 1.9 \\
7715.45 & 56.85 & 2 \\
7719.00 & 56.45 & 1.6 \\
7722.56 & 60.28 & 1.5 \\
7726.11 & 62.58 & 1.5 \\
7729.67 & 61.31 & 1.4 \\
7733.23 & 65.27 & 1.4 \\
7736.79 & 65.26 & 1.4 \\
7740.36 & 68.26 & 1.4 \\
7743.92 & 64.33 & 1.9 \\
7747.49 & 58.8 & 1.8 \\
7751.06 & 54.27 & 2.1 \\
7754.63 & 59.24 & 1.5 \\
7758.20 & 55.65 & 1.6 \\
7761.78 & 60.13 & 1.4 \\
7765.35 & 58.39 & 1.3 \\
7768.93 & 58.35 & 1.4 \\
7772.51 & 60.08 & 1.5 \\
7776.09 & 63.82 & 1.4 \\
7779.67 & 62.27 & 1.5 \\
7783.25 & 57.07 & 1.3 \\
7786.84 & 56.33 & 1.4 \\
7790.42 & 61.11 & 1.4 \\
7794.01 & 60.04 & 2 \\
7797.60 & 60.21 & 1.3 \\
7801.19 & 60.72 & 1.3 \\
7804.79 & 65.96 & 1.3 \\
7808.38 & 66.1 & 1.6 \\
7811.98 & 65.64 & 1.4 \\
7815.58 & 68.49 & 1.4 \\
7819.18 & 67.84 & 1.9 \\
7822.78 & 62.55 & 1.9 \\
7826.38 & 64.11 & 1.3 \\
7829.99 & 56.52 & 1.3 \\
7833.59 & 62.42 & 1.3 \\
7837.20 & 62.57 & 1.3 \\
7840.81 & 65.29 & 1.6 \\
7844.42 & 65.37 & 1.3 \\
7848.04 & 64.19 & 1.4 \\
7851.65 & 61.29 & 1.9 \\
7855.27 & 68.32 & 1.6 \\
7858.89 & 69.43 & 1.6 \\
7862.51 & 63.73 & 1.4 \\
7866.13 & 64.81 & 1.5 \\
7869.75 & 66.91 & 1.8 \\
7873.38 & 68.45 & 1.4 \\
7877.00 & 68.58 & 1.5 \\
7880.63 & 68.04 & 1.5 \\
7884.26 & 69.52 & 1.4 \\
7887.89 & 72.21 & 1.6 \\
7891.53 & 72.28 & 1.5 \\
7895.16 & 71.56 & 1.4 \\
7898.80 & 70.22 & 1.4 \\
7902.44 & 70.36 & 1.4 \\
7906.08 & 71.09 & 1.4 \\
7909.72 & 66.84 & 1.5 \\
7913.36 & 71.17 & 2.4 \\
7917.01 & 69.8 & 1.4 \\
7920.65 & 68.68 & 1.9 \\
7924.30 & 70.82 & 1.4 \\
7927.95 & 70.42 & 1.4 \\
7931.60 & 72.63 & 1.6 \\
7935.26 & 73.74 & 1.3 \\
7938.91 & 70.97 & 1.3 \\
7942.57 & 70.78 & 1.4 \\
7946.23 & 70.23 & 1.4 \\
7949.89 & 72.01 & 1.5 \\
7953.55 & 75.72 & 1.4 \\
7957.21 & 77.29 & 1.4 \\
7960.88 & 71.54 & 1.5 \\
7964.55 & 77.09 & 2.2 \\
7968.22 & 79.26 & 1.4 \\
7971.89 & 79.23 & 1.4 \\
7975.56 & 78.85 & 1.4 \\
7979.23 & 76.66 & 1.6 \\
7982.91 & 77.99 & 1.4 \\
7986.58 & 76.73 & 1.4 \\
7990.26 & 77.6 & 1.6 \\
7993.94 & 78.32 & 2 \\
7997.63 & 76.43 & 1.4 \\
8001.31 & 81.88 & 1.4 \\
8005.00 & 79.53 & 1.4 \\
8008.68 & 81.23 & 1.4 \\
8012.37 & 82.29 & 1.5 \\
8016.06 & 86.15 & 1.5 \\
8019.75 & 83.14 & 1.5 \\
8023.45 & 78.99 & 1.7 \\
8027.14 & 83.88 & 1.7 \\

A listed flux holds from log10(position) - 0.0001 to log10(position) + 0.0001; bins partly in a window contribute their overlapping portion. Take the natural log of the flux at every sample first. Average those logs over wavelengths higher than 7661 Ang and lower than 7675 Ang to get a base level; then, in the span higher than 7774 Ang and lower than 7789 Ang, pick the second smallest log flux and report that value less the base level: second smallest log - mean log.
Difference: 0.19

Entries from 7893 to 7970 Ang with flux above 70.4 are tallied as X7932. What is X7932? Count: 15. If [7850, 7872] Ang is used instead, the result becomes 0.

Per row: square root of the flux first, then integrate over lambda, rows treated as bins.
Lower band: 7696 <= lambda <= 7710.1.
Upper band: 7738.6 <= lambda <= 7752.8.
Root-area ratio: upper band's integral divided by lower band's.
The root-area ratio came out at 1.11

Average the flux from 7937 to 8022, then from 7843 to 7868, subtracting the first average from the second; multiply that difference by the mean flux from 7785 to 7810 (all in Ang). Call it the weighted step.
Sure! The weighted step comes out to -746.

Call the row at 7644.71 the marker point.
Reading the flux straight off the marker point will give 70.78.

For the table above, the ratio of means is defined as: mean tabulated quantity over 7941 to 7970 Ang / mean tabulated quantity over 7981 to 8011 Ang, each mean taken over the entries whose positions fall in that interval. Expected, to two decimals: 0.94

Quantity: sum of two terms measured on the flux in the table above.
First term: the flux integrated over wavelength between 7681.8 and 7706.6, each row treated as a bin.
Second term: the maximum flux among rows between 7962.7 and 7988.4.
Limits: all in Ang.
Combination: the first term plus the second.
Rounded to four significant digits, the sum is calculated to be 1414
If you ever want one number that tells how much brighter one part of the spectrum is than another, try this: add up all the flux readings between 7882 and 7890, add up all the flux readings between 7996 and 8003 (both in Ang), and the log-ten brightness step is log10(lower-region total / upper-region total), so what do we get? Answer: -0.05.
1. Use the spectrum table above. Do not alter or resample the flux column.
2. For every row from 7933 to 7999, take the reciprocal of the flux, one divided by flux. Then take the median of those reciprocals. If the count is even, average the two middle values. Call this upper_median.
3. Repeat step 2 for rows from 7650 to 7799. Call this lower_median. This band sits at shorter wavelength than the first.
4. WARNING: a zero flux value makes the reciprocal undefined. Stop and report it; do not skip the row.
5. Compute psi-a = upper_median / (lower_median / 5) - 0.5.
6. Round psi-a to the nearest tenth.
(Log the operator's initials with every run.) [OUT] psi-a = 3.3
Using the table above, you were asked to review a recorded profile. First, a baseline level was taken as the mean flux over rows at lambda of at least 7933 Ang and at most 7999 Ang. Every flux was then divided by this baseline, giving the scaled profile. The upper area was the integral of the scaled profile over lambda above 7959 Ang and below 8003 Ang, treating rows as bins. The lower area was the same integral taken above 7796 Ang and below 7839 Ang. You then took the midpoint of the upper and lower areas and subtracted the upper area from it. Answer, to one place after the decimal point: -4.5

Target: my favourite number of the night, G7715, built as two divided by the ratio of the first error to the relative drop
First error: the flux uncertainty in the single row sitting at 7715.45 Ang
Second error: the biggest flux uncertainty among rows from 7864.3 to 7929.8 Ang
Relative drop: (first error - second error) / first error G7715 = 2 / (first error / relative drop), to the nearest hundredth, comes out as -0.20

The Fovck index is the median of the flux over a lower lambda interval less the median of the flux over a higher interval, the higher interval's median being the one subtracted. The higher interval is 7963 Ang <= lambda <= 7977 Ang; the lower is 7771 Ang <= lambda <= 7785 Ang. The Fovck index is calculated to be -18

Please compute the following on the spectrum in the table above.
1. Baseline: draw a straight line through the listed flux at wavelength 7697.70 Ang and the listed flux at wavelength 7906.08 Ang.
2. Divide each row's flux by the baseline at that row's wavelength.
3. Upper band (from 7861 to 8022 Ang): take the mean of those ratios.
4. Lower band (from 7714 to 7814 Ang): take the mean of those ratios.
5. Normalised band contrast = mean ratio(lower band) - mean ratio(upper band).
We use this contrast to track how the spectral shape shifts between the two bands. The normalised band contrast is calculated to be 0.22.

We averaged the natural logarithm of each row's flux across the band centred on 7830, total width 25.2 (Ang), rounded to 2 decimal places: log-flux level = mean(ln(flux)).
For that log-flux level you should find 4.14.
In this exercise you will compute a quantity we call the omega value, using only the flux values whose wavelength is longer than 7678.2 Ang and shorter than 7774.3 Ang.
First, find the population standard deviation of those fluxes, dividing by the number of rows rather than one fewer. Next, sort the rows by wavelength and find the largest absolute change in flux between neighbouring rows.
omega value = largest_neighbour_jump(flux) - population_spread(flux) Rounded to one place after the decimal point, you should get 10.7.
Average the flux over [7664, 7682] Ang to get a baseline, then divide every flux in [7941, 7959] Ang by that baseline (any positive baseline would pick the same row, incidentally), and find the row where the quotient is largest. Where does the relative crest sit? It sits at 7957.21 Ang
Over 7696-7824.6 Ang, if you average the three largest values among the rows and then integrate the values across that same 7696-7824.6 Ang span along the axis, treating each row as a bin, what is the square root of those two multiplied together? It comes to 726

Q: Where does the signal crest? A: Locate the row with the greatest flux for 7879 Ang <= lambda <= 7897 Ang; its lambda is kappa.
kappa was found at 7891.53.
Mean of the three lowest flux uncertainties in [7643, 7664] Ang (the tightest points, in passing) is 1.63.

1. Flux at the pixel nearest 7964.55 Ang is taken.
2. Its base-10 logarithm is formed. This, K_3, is 1.887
